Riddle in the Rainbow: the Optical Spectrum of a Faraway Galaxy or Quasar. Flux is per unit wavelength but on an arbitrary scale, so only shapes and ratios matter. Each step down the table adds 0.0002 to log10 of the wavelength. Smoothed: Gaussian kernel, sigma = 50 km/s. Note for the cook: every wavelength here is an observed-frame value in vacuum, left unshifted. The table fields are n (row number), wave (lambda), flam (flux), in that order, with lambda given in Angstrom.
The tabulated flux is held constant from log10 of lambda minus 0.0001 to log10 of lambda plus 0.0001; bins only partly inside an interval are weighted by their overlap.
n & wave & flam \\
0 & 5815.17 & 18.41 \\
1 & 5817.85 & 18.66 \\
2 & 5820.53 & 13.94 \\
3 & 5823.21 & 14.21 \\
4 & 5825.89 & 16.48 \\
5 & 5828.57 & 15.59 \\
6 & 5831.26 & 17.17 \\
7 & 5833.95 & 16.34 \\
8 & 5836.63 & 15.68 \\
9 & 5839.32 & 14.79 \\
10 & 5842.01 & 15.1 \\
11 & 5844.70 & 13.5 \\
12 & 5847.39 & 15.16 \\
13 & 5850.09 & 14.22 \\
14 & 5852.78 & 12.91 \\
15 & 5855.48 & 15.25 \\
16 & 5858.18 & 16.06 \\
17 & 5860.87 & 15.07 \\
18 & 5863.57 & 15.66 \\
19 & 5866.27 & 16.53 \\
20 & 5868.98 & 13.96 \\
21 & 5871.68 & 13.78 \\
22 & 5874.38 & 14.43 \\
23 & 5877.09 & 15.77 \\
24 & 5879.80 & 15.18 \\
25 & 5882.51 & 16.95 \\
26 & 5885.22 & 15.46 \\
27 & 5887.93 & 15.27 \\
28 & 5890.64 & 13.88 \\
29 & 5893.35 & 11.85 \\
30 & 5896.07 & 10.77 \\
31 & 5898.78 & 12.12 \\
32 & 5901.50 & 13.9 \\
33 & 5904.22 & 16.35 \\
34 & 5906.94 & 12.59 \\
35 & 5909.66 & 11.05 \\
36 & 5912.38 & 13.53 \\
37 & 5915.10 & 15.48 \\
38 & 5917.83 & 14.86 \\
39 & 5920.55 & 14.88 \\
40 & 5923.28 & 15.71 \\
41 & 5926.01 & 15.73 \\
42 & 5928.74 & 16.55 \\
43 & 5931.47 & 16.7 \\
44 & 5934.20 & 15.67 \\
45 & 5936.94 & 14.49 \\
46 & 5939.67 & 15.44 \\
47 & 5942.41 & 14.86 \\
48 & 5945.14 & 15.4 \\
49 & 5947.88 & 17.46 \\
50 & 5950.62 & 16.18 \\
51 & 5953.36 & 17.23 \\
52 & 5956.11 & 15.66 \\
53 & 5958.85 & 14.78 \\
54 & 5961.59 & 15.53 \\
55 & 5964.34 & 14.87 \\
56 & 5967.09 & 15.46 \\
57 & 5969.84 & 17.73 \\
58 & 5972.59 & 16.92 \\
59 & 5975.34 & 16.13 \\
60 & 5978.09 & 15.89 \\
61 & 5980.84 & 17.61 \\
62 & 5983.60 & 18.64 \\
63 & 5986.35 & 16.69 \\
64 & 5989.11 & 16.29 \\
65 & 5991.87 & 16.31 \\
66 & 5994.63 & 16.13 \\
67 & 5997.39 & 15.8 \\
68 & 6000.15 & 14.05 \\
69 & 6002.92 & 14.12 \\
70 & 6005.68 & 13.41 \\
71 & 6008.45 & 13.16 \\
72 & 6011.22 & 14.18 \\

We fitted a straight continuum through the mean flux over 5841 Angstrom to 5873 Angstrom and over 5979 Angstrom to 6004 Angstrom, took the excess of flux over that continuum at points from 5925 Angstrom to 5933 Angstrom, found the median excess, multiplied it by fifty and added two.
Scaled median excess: 53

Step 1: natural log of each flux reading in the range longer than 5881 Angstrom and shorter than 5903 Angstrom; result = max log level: 2.83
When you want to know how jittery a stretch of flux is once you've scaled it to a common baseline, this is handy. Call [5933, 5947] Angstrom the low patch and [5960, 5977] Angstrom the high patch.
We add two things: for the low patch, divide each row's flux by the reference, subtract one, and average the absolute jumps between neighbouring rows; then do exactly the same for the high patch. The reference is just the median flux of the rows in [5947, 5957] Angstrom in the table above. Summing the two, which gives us 0.110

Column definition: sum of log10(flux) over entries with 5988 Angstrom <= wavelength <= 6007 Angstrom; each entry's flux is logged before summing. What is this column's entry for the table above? 8.26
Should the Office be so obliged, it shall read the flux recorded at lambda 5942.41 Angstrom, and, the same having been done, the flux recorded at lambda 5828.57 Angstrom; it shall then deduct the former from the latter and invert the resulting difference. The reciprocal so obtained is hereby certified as 1.4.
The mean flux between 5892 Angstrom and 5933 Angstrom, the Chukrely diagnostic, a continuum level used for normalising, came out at 14.1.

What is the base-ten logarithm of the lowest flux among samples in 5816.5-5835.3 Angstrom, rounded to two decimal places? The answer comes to 1.14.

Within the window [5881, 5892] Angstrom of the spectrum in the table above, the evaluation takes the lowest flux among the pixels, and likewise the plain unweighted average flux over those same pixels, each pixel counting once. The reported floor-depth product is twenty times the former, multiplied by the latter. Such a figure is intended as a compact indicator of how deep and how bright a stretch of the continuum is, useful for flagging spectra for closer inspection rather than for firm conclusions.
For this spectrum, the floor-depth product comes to 4272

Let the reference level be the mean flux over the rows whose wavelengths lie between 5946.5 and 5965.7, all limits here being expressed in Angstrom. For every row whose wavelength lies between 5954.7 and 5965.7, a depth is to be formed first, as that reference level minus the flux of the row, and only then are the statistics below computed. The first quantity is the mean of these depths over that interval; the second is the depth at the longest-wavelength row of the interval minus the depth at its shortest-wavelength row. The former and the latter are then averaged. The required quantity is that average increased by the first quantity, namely 1.5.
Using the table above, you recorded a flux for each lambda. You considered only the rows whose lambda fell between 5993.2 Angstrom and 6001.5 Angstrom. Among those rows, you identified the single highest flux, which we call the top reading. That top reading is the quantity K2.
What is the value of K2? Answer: 16.13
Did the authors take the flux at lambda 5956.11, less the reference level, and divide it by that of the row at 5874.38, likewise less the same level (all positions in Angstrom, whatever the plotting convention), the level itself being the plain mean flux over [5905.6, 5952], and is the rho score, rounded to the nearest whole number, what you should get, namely -1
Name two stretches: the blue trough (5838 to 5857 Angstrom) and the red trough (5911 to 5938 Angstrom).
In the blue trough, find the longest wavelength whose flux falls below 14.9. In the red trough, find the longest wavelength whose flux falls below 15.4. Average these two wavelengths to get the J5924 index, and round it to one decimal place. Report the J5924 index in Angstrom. 5894.9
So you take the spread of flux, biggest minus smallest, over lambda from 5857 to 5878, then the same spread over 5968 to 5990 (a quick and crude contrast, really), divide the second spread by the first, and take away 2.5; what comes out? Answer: -1.50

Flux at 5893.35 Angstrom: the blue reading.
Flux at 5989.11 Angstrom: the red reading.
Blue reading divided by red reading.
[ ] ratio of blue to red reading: 0.73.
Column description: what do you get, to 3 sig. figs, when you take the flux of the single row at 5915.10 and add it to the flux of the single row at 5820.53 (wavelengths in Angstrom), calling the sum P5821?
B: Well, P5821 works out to 29.4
